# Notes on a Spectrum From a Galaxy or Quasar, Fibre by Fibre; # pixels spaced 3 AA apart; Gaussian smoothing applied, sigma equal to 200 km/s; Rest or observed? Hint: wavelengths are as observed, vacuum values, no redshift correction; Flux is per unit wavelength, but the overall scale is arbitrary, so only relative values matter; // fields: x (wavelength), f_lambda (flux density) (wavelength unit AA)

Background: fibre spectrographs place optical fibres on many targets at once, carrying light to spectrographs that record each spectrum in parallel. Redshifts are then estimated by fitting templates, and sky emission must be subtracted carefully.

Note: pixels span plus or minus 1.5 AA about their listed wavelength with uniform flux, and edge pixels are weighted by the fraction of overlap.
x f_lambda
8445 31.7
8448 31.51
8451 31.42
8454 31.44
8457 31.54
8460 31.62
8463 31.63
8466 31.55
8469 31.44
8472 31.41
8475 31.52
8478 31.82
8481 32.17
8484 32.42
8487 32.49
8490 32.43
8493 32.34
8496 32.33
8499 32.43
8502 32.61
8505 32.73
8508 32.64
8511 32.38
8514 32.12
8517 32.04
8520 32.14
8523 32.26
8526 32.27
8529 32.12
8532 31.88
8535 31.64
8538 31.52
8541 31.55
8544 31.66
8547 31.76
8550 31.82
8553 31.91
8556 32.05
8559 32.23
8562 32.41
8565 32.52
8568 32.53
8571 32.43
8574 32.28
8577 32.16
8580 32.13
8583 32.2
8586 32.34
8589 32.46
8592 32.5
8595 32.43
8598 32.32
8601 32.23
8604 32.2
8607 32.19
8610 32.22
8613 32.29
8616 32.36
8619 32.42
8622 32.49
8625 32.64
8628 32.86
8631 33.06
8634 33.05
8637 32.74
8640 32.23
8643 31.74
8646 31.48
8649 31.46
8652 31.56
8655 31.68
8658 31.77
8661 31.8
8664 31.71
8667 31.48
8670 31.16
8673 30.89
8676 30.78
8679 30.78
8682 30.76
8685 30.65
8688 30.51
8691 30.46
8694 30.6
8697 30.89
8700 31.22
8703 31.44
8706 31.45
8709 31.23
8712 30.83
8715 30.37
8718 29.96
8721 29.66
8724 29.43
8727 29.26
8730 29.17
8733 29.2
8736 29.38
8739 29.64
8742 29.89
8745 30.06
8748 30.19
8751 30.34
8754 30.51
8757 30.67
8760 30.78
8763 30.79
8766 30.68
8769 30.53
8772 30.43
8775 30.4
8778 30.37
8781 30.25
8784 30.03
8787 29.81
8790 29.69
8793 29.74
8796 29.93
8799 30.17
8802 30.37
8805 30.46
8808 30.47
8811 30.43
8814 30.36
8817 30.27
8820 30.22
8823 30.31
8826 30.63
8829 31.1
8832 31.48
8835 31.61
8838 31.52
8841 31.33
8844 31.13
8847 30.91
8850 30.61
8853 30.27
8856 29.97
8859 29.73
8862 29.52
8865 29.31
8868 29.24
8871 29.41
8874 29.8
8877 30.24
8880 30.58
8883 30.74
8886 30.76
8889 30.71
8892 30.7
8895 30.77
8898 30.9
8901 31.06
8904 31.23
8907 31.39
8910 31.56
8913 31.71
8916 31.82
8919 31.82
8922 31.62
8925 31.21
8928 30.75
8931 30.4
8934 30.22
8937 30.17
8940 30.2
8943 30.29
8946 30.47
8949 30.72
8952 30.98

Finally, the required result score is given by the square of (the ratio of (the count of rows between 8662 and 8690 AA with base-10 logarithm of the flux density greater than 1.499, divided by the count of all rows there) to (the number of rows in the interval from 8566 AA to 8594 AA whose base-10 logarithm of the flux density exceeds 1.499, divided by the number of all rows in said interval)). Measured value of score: 0.0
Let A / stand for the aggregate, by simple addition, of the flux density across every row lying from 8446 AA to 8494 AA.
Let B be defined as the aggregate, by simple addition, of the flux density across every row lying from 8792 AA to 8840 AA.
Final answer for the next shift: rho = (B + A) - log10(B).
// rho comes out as 995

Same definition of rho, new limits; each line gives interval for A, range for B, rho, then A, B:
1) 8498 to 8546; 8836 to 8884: 996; 514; 484.3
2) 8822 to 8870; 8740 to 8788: 972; 489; 485.7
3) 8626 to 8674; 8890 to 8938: 1005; 511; 497.3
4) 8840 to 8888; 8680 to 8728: 970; 484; 488.7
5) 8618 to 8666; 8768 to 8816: 995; 515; 483.4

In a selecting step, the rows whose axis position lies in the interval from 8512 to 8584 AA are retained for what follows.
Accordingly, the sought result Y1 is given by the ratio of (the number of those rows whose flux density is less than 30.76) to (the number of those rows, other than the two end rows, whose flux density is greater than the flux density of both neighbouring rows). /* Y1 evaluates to 0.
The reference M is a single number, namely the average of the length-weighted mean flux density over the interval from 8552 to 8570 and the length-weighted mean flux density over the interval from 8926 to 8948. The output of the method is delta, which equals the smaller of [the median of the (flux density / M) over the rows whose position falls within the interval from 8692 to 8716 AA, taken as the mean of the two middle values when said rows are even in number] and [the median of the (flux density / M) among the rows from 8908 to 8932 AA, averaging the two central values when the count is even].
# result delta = 0.99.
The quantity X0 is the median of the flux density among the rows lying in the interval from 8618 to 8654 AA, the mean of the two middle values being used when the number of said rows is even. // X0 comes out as 32.5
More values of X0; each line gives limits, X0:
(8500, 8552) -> 32.1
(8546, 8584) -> 32.2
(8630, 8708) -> 31.5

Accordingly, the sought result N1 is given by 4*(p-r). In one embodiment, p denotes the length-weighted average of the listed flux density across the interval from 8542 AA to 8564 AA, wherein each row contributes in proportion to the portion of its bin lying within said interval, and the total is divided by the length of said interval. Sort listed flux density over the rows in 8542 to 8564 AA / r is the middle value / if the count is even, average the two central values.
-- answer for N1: 0.28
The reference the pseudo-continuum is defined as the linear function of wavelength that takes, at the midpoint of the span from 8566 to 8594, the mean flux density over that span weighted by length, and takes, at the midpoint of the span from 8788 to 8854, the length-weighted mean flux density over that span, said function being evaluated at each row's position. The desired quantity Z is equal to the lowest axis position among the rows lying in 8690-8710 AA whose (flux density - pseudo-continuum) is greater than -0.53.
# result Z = 8700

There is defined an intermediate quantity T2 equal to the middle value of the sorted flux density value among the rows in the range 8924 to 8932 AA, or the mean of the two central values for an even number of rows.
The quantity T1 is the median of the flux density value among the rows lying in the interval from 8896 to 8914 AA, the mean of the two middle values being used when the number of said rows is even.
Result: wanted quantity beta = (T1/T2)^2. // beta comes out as 1.037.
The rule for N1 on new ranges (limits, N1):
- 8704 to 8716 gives -0.06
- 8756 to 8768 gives -0.02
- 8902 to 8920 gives -0.27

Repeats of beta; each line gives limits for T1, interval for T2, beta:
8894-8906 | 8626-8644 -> 0.892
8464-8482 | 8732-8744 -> 1.142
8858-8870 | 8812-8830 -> 0.940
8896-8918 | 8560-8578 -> 0.937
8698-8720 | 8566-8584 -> 0.938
